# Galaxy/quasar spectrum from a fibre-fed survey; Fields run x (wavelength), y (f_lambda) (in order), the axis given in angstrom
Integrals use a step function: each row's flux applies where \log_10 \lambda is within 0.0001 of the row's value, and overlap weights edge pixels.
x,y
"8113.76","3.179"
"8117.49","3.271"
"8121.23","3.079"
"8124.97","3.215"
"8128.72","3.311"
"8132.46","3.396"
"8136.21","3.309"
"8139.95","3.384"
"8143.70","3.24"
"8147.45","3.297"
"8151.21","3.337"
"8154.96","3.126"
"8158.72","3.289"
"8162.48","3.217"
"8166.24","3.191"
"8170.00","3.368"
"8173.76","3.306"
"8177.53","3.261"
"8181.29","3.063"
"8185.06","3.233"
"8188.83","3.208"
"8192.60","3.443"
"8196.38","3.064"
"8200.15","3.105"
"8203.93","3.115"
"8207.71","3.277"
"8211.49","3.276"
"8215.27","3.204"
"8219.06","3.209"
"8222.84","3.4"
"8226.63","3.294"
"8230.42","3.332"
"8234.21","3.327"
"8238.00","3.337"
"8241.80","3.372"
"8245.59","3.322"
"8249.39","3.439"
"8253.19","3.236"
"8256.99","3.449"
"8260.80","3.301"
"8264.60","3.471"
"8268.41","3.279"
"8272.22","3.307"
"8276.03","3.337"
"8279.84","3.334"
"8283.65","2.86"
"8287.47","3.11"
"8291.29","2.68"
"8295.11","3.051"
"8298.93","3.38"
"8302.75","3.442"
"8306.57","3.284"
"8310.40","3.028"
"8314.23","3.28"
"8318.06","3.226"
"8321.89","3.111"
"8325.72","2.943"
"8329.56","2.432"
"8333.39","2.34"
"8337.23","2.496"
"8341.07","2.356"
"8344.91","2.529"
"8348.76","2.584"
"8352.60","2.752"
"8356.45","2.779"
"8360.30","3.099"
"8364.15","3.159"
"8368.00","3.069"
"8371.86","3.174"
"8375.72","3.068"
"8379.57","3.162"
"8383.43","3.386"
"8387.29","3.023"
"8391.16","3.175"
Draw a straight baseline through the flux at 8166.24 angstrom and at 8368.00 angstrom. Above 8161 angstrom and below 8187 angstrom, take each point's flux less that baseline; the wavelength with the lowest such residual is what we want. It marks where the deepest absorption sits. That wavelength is 8181.29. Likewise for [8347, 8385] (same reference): 8348.76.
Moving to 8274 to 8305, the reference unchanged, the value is 8291.29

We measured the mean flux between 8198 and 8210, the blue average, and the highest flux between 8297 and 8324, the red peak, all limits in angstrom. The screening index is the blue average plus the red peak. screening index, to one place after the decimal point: 6.6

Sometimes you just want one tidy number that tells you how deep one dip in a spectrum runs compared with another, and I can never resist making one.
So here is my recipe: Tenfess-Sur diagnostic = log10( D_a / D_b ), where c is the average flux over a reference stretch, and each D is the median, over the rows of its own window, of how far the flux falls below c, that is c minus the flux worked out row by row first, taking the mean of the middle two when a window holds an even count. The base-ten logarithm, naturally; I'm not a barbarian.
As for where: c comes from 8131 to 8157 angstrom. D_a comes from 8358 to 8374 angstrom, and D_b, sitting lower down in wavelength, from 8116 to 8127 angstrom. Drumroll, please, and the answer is 0.3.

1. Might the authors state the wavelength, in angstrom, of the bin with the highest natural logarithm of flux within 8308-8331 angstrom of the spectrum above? 8314.23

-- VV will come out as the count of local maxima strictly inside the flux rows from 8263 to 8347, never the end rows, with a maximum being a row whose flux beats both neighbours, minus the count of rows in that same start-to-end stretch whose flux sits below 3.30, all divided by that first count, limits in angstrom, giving -2.2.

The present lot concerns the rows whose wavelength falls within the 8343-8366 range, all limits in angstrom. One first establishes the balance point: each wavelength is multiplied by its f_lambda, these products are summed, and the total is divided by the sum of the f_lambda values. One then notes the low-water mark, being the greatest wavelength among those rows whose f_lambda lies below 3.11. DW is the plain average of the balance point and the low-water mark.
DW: 8357.7 angstrom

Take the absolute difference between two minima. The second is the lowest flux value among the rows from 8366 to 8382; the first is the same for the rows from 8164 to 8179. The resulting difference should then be 0.12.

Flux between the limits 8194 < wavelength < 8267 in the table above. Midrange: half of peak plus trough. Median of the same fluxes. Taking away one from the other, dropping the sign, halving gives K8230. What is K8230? 0.02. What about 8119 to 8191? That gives 0.02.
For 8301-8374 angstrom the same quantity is 0.07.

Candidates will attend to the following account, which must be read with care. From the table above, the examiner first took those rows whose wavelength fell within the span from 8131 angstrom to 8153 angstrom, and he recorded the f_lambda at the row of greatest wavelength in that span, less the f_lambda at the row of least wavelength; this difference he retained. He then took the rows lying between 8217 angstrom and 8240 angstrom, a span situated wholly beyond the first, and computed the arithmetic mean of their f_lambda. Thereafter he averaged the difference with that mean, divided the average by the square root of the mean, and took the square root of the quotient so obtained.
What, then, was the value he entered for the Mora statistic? 0.946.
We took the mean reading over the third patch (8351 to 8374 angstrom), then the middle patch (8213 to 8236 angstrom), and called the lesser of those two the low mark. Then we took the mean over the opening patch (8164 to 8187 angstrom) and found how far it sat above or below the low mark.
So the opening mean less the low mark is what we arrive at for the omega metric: 0.23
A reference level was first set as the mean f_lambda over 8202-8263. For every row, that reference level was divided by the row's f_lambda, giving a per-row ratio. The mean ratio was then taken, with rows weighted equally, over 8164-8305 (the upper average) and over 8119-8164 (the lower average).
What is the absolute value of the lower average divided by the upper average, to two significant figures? 0.99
